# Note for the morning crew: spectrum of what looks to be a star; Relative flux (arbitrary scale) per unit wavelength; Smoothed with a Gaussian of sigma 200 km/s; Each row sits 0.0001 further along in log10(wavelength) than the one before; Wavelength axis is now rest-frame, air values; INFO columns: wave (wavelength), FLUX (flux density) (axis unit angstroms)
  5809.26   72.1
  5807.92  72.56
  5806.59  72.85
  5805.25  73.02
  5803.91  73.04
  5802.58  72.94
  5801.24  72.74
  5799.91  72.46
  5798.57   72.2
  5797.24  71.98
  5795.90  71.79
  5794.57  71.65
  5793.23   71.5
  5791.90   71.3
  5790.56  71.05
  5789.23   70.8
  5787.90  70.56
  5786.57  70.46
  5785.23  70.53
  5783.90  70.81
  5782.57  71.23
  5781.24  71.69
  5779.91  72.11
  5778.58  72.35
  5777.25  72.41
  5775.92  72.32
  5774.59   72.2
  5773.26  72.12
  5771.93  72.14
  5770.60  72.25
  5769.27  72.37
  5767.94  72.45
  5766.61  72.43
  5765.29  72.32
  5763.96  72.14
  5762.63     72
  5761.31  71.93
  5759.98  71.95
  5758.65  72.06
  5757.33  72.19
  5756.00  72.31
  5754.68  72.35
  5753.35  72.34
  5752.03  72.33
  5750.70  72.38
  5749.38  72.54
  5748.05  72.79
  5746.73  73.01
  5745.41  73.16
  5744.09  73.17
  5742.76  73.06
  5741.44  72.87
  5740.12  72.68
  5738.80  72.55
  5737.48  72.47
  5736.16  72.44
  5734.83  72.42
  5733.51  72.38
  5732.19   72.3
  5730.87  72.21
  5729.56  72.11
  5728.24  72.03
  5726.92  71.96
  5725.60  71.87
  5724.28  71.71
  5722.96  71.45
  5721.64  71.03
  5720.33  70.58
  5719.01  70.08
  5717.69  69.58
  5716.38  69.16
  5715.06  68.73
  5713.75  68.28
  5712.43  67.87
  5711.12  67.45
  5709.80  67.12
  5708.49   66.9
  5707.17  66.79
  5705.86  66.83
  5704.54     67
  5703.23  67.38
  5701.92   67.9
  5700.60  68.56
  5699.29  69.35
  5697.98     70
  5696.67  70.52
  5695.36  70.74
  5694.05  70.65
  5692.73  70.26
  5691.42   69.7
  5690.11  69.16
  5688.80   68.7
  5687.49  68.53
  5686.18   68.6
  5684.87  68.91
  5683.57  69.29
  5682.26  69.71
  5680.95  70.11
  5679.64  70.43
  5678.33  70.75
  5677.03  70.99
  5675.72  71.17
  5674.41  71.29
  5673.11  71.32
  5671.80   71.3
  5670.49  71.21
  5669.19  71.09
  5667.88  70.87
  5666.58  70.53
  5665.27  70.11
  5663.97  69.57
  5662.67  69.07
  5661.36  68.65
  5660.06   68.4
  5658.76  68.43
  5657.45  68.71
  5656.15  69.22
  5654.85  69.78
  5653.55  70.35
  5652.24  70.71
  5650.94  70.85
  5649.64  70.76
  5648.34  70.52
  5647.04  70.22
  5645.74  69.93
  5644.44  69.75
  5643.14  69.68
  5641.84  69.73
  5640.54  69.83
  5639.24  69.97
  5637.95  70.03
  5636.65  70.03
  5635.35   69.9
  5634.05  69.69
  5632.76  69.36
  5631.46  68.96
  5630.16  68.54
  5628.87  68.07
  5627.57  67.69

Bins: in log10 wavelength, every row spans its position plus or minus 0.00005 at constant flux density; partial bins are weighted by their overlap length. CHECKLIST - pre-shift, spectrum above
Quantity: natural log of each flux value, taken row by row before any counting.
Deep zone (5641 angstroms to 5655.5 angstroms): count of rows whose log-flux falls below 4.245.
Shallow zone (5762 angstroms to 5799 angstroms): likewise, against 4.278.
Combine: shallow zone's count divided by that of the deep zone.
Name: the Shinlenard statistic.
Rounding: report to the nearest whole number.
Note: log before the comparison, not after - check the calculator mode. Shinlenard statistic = 5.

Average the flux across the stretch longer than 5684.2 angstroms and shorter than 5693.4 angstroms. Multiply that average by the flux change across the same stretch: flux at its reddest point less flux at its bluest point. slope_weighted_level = 93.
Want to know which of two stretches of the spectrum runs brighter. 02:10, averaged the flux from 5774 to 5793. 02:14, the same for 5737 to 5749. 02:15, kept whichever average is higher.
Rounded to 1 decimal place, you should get 72.9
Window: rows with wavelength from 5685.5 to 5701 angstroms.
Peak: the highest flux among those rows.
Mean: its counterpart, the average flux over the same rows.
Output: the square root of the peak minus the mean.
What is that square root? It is 1.08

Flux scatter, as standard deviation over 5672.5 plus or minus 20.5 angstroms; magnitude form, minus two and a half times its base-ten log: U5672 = 0.0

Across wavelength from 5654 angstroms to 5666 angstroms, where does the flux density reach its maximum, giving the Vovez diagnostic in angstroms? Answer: 5665.27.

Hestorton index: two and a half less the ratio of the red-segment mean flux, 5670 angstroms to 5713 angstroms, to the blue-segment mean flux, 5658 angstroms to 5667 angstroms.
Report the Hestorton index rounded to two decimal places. 1.50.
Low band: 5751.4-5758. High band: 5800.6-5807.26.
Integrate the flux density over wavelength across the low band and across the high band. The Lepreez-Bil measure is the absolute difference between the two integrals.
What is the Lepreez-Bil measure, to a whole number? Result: 8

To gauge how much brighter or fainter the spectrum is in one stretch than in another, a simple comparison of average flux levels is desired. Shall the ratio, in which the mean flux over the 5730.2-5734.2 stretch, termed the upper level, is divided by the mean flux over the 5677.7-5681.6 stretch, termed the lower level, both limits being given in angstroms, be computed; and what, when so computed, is 1.03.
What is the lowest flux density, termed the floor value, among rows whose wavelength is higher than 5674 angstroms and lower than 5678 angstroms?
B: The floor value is 70.99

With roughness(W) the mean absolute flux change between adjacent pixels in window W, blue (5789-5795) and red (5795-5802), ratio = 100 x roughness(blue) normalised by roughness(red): 89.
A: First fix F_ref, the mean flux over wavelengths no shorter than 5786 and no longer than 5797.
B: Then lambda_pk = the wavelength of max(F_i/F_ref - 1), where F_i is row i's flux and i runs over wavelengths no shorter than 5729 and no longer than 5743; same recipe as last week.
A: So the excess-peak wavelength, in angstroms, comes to 5742.76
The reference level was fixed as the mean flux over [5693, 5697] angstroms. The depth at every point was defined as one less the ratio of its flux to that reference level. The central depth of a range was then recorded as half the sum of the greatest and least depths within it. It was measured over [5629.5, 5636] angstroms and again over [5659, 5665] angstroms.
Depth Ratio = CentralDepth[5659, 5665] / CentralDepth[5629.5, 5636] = 1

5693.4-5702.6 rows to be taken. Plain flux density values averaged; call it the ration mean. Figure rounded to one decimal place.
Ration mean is 69.7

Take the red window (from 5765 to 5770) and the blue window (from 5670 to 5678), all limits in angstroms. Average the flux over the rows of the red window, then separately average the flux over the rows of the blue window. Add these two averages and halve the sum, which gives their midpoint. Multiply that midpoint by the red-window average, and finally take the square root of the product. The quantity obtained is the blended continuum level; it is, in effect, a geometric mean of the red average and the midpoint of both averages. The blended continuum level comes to 72.1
